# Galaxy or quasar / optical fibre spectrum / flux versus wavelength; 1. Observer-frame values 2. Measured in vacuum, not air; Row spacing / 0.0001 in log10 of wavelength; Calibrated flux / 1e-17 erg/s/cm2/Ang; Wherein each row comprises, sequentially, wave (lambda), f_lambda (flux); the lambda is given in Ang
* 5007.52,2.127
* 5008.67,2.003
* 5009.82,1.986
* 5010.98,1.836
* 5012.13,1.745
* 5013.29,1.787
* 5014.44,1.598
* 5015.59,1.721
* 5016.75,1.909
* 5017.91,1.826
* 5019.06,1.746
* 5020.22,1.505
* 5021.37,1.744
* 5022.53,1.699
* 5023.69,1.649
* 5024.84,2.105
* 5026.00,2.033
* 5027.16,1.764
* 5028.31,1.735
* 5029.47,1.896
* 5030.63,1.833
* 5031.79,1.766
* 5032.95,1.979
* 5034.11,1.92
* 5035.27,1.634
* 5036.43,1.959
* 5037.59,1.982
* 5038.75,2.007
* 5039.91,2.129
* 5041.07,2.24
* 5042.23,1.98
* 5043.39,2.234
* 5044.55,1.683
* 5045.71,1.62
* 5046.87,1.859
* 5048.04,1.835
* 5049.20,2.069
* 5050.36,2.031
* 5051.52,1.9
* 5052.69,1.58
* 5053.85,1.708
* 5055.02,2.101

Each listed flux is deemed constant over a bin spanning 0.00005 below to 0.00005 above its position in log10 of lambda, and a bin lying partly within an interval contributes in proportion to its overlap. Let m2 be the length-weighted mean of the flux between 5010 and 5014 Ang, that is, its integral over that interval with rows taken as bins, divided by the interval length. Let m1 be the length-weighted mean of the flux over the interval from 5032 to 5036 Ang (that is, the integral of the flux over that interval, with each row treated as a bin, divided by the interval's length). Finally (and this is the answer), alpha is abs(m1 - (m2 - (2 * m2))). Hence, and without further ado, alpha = 3.64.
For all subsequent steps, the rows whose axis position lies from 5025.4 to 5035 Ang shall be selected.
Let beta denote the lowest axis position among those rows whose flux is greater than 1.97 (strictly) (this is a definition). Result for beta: 5026.00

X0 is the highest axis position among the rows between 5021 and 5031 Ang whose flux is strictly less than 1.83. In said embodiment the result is 5028.31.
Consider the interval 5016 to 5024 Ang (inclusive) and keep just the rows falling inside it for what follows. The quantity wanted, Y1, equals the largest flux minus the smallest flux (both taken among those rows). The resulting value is 0.40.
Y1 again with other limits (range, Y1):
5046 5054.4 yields 0.49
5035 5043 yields 0.61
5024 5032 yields 0.37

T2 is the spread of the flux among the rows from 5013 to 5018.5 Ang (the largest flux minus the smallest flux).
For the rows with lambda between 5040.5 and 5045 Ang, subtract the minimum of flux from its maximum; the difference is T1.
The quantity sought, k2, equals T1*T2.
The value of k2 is 0.173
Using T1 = 0.56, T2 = 0.3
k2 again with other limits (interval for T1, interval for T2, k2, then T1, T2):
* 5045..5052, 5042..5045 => 0.247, 0.45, 0.6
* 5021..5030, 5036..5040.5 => 0.078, 0.46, 0.2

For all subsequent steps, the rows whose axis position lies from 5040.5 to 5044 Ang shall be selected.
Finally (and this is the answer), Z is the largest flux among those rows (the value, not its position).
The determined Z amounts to 2.24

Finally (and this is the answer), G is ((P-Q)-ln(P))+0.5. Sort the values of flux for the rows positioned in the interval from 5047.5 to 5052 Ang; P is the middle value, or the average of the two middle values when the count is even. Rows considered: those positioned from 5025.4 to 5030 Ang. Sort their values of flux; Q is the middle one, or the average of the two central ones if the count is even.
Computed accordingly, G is -0.04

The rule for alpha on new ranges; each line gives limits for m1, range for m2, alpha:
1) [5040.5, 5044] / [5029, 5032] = 3.98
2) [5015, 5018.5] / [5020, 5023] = 3.48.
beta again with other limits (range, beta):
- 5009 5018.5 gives 5009.82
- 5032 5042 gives 5032.95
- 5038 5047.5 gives 5038.75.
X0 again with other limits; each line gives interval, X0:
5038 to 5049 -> 5045.71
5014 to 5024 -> 5023.69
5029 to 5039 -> 5035.27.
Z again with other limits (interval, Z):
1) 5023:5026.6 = 2.105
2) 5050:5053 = 2.031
